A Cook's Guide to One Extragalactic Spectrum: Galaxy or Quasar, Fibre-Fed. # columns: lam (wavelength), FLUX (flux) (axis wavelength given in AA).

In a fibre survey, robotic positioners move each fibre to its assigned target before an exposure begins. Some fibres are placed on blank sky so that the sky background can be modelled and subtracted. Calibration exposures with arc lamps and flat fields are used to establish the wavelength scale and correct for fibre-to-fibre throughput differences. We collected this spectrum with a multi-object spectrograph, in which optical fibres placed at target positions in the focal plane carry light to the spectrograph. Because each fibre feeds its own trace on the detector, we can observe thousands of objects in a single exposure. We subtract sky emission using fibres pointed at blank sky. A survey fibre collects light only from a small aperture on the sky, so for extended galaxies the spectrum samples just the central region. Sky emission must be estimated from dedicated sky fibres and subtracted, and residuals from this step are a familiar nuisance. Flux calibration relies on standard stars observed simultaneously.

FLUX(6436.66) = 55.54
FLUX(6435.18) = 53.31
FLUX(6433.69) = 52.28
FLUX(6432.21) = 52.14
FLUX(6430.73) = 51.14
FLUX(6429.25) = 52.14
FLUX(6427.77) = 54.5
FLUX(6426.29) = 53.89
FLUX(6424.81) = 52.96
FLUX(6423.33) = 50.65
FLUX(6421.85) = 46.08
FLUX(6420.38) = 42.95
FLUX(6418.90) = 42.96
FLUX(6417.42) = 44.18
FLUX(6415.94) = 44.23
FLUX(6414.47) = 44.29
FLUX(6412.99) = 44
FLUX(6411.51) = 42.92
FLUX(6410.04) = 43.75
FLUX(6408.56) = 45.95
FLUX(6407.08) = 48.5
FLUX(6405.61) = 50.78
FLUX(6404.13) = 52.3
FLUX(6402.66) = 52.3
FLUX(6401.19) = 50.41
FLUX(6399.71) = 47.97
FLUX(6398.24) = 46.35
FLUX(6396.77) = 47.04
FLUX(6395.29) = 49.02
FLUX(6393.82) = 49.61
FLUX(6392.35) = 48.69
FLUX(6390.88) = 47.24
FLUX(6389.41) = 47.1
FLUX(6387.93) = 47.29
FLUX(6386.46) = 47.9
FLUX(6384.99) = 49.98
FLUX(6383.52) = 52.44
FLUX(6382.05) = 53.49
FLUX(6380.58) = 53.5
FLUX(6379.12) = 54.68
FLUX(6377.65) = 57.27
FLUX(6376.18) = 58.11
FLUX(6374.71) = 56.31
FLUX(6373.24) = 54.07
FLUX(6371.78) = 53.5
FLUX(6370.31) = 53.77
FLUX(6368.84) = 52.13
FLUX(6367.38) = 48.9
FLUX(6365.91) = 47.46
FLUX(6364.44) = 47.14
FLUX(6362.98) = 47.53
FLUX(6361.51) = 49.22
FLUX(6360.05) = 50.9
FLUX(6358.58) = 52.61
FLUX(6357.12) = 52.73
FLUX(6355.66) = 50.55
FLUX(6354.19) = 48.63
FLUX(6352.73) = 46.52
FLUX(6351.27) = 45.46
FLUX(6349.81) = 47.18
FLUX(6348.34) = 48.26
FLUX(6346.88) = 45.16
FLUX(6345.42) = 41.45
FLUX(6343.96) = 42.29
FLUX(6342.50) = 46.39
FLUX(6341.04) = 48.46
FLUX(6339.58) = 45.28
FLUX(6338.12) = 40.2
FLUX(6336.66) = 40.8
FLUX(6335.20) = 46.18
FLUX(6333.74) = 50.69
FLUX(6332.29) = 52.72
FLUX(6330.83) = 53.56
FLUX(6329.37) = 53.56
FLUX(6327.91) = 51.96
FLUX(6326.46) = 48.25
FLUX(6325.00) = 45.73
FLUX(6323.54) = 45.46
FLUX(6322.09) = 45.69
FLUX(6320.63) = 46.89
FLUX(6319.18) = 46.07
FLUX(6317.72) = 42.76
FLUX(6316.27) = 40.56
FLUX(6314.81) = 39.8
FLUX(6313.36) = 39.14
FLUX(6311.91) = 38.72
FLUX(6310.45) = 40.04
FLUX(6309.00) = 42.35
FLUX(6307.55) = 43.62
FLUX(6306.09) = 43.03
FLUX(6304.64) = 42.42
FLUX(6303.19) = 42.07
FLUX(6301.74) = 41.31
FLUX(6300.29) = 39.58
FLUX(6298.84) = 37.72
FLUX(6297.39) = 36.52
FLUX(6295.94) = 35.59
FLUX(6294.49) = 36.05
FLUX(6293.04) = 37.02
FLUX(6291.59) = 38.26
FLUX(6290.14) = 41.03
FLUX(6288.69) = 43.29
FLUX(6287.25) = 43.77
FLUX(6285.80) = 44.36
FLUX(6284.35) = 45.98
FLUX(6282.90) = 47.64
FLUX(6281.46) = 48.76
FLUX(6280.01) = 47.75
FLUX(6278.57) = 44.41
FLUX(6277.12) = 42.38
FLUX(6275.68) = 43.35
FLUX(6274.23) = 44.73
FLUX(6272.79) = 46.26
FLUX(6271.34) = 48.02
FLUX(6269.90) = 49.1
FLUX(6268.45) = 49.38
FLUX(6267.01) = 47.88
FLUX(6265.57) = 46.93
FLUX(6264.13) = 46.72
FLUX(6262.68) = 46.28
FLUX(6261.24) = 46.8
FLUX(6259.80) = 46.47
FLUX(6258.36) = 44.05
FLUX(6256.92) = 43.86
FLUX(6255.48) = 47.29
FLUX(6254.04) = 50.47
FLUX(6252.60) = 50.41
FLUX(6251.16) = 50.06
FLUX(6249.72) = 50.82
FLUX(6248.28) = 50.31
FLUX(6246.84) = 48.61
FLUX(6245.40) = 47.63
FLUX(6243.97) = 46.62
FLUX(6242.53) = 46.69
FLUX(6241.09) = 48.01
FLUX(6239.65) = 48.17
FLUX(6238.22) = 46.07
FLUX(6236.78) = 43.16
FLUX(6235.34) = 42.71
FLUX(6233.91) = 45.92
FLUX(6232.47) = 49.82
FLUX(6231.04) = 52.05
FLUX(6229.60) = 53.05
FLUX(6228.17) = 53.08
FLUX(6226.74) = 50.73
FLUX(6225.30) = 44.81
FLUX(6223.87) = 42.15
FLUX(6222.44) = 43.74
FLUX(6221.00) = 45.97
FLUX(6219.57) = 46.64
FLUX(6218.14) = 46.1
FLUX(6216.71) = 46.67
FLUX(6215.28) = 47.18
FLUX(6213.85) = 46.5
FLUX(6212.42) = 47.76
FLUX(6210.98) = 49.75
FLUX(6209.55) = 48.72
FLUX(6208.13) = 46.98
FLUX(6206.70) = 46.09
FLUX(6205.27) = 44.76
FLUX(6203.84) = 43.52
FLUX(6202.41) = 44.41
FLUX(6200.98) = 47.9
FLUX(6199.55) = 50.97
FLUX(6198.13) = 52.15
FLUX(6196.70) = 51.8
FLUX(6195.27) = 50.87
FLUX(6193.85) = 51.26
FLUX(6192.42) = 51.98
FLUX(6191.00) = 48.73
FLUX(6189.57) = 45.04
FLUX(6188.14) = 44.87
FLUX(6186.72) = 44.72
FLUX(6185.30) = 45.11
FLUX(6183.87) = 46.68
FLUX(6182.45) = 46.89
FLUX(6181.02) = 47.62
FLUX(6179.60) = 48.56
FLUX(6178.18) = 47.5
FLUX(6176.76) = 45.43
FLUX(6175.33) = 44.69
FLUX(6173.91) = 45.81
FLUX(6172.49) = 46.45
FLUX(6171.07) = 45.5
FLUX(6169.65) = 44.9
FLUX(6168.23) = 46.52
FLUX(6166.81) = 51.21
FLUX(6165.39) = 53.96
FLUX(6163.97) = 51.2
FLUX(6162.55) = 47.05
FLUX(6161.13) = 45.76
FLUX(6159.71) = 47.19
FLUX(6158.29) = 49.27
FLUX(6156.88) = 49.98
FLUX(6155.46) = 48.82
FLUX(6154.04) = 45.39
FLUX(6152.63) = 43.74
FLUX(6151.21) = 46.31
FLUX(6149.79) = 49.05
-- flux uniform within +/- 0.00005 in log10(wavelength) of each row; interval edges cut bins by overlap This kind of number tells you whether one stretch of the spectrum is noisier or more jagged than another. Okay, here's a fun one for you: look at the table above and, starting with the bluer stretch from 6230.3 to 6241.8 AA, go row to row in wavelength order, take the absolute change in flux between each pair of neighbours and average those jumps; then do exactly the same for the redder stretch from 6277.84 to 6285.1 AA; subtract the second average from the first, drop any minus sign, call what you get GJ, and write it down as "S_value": 0.35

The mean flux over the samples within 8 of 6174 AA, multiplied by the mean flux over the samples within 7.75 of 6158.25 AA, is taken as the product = 2247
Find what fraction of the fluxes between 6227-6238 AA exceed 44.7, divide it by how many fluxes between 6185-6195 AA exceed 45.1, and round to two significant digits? 0.18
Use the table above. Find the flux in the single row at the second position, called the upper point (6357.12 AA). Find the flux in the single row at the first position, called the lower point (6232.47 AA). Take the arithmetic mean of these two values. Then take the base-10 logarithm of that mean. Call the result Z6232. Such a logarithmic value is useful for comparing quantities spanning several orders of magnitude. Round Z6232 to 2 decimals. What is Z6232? 1.71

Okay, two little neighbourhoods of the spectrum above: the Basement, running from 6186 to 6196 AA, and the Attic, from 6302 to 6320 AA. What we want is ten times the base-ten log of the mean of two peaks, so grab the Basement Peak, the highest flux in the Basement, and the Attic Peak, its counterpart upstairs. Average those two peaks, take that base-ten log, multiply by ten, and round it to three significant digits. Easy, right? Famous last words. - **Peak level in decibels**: 16.9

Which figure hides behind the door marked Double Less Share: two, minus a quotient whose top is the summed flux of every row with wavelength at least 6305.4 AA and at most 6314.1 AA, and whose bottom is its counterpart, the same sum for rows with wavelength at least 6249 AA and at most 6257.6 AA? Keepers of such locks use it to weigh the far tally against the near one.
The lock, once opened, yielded 1.16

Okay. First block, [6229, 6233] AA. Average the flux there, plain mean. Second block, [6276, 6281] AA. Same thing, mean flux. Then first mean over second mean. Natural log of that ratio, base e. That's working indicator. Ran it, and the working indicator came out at 0.14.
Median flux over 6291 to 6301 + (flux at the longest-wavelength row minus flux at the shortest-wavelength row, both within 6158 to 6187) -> 32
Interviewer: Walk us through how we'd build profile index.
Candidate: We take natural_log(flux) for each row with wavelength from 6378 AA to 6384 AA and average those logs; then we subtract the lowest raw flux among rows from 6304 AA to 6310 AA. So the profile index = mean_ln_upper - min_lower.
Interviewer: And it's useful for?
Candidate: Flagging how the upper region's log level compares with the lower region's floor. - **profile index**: -38.4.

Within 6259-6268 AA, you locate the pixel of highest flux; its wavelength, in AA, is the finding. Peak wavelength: 6267.01 AA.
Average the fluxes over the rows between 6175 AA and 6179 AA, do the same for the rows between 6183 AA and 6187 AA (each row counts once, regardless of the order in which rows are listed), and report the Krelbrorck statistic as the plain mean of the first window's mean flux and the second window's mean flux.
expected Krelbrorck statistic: 46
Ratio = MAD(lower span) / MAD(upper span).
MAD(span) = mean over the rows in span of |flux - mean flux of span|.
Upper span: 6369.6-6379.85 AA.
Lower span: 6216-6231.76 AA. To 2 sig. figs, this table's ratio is 2.1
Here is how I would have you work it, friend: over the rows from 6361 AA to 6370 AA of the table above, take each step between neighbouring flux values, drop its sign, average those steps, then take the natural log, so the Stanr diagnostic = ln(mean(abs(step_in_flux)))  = 0.35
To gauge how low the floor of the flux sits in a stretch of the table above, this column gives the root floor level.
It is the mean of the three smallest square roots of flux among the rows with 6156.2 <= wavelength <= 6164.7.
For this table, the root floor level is 6.83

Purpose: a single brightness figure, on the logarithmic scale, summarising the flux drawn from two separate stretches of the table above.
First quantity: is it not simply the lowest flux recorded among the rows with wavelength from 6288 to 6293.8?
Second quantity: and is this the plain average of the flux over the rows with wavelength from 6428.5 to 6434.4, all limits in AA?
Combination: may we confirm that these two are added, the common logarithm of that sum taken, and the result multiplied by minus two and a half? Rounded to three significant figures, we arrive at -4.87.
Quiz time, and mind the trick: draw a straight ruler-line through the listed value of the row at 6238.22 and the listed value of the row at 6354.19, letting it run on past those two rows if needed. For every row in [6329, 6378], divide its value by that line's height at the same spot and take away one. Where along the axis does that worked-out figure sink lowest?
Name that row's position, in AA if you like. 6338.12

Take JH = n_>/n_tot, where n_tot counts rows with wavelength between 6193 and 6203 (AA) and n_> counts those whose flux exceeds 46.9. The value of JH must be 0.86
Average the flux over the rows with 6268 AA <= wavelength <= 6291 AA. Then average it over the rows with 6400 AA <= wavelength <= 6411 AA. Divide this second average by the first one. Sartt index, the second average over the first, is 1.08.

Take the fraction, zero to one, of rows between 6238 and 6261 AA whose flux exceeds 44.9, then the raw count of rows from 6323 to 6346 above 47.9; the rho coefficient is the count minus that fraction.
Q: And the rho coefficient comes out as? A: 6.1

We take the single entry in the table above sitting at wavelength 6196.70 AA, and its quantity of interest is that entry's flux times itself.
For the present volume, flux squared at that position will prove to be 2683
